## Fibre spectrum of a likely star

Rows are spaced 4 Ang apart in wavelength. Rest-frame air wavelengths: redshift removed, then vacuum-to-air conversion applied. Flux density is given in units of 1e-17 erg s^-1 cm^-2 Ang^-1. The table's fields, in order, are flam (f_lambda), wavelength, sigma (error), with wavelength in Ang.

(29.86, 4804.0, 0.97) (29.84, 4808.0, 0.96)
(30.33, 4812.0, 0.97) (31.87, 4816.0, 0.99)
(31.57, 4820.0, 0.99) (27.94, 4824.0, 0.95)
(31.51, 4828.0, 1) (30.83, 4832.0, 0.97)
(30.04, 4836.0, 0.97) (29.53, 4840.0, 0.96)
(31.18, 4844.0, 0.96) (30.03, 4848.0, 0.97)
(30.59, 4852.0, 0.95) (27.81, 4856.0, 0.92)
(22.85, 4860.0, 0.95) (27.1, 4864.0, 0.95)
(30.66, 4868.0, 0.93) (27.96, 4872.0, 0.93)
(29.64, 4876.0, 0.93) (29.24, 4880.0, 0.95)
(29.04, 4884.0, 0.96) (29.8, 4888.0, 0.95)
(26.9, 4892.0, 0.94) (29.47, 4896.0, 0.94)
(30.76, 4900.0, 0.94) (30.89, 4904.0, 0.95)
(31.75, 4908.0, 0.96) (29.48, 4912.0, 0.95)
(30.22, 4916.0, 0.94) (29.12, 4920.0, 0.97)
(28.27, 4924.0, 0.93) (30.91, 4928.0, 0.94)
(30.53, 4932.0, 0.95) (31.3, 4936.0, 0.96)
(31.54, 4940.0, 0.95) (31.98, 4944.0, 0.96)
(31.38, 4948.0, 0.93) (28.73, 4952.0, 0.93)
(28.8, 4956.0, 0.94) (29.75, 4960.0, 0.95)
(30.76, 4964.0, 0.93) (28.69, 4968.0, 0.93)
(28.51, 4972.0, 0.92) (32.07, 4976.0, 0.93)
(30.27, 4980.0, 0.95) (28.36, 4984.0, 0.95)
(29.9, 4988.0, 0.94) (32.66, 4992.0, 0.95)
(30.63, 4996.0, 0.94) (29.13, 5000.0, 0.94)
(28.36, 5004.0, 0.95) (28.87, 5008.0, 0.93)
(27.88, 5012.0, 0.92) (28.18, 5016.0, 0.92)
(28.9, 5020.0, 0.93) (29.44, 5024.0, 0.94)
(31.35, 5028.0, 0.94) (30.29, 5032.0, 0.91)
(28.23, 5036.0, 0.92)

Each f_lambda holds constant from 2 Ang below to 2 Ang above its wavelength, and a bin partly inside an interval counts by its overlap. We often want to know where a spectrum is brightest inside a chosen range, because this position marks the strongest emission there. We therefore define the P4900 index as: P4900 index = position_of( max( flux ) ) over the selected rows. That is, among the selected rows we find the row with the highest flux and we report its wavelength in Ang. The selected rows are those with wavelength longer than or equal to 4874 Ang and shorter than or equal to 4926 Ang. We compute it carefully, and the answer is 4908.0 Ang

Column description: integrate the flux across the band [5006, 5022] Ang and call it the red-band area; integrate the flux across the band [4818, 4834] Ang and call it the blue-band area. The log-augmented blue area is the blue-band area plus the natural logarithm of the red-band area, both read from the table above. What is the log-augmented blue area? 494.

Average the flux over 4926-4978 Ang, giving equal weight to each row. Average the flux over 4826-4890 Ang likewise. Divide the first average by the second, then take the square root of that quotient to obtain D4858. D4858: 1.02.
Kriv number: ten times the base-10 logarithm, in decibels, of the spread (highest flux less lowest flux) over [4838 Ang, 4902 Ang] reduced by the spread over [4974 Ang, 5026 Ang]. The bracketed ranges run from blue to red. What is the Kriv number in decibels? 5.5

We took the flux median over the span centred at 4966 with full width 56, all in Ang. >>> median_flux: 30.1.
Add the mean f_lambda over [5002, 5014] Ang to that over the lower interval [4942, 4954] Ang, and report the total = 59.1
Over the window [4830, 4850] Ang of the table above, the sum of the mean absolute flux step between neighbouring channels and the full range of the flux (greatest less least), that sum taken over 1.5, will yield 1.8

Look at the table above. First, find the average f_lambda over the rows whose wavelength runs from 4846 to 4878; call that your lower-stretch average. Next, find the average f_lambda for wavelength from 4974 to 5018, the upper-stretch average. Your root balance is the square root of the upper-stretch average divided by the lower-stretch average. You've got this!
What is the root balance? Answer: 1.02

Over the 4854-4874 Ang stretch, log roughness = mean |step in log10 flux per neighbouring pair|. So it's 0.063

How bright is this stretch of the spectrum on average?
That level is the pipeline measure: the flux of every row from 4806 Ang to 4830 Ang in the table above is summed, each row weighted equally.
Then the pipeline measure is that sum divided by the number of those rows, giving 30.5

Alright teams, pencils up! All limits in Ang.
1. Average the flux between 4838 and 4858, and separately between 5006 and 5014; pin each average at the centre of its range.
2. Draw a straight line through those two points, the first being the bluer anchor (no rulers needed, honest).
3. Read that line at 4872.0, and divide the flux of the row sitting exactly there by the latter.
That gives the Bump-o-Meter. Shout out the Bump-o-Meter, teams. 0.94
